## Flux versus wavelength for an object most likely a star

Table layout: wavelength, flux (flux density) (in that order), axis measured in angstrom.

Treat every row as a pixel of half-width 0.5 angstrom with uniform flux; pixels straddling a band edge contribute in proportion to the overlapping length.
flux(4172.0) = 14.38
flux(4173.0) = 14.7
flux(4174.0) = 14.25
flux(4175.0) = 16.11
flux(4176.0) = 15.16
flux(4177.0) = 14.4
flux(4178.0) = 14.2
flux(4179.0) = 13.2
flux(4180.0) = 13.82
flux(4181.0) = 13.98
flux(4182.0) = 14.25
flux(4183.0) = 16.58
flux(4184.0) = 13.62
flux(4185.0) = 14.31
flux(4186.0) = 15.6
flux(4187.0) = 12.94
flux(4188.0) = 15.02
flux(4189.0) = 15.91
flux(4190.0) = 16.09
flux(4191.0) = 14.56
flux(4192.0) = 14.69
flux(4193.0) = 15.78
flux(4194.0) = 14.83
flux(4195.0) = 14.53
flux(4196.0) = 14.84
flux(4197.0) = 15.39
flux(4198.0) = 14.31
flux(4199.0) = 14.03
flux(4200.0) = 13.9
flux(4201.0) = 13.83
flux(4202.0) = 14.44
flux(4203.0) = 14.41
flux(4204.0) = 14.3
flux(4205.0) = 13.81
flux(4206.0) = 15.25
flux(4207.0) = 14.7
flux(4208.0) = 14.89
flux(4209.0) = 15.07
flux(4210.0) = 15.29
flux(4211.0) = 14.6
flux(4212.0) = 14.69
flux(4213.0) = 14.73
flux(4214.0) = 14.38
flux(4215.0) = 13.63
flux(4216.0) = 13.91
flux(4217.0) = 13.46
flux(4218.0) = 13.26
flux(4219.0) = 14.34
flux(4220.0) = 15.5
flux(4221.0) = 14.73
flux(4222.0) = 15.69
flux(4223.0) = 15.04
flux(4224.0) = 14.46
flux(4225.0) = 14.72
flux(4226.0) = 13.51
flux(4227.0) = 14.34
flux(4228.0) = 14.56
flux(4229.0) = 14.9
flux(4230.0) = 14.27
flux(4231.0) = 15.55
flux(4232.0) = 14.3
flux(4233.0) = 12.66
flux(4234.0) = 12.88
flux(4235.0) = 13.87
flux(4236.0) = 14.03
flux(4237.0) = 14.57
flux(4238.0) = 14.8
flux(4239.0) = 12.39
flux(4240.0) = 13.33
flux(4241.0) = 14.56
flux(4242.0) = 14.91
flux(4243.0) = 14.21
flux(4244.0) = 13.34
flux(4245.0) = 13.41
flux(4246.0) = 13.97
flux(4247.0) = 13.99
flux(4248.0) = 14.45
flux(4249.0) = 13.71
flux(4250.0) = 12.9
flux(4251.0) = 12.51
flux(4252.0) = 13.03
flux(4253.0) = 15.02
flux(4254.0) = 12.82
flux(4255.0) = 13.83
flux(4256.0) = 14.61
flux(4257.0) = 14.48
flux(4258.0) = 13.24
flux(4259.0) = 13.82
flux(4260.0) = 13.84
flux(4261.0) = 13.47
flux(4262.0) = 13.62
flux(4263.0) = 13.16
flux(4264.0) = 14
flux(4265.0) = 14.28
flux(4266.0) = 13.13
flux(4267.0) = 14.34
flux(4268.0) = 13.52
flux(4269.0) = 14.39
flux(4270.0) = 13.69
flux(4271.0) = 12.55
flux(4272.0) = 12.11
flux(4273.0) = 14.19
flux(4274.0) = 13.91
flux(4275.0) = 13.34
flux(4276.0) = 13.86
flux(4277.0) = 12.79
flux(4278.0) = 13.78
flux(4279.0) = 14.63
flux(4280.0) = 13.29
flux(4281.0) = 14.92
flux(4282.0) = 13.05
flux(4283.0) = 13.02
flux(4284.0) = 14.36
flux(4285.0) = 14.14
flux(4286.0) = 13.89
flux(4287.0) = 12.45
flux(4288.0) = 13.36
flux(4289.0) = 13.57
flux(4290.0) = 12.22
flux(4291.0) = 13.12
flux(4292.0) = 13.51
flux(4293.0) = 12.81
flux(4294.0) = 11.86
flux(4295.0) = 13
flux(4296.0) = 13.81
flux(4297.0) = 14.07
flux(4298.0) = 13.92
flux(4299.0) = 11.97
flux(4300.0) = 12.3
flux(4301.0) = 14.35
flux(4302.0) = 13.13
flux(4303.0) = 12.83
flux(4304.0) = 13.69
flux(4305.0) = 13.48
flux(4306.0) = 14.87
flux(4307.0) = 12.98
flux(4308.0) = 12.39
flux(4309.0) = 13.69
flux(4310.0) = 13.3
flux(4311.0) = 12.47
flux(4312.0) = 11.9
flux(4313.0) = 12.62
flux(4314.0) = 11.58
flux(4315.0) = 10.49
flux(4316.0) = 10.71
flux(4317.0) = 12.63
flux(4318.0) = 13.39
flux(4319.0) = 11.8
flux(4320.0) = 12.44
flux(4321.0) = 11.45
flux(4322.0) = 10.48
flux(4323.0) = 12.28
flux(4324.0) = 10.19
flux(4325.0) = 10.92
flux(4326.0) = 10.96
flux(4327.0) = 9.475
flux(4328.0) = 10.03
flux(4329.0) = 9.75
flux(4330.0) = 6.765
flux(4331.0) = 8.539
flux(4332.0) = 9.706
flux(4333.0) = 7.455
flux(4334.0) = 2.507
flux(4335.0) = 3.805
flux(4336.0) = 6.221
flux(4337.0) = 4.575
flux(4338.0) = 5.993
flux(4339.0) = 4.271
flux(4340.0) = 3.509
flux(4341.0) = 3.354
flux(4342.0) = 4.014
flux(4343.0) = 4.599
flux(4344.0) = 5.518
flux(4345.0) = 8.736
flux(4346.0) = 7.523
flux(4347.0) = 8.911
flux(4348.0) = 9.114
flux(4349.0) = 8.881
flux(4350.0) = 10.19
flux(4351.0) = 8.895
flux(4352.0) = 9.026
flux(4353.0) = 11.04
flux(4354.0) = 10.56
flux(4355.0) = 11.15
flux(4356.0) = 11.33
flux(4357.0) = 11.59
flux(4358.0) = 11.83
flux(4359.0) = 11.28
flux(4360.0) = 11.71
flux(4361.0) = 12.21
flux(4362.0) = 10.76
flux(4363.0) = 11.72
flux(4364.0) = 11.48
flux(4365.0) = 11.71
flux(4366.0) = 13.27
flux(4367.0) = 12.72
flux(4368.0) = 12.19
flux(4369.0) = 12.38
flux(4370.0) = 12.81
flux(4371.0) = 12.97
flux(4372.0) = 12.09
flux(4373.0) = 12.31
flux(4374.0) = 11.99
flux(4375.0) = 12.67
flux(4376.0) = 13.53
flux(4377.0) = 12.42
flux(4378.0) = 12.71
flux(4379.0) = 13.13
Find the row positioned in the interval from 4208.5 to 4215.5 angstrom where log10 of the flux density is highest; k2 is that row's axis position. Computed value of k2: 4210.0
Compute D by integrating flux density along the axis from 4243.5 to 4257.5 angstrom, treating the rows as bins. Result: 192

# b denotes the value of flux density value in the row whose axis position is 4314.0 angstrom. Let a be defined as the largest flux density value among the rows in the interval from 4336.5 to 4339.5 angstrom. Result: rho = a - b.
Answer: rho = -6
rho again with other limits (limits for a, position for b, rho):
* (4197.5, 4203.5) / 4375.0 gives 2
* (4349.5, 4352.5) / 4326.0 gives -1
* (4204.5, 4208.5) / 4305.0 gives 2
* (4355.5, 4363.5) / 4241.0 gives -2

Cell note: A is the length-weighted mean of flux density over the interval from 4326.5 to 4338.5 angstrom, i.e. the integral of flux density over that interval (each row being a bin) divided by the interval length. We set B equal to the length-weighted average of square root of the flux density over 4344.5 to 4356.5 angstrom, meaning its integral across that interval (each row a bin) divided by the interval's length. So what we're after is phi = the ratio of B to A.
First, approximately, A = 7.1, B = 3.09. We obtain 0.44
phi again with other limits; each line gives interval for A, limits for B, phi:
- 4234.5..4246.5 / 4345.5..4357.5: 0.22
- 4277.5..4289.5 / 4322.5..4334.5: 0.22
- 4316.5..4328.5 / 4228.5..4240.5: 0.33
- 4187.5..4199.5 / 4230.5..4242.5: 0.25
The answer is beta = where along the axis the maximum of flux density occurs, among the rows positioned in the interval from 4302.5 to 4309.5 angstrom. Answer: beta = 4306.0 angstrom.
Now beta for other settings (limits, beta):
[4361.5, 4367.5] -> 4366.0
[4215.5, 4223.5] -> 4222.0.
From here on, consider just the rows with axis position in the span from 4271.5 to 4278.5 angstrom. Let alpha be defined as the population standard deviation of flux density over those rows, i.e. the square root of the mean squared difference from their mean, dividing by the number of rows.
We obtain 0.68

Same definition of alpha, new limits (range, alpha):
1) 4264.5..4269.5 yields 0.51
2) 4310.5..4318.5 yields 0.94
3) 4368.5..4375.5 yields 0.34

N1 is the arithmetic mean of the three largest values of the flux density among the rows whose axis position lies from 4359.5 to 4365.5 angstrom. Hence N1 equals 11.9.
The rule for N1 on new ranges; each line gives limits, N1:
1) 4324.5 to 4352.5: 10.7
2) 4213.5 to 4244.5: 15.6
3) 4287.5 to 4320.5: 14.4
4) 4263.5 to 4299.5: 14.6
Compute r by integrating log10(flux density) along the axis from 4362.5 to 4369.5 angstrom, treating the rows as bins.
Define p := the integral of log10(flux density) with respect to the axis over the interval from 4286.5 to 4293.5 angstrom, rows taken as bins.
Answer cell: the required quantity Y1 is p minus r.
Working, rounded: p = 7.80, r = 7.6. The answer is 0.19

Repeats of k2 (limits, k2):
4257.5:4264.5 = 4264.0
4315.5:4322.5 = 4318.0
